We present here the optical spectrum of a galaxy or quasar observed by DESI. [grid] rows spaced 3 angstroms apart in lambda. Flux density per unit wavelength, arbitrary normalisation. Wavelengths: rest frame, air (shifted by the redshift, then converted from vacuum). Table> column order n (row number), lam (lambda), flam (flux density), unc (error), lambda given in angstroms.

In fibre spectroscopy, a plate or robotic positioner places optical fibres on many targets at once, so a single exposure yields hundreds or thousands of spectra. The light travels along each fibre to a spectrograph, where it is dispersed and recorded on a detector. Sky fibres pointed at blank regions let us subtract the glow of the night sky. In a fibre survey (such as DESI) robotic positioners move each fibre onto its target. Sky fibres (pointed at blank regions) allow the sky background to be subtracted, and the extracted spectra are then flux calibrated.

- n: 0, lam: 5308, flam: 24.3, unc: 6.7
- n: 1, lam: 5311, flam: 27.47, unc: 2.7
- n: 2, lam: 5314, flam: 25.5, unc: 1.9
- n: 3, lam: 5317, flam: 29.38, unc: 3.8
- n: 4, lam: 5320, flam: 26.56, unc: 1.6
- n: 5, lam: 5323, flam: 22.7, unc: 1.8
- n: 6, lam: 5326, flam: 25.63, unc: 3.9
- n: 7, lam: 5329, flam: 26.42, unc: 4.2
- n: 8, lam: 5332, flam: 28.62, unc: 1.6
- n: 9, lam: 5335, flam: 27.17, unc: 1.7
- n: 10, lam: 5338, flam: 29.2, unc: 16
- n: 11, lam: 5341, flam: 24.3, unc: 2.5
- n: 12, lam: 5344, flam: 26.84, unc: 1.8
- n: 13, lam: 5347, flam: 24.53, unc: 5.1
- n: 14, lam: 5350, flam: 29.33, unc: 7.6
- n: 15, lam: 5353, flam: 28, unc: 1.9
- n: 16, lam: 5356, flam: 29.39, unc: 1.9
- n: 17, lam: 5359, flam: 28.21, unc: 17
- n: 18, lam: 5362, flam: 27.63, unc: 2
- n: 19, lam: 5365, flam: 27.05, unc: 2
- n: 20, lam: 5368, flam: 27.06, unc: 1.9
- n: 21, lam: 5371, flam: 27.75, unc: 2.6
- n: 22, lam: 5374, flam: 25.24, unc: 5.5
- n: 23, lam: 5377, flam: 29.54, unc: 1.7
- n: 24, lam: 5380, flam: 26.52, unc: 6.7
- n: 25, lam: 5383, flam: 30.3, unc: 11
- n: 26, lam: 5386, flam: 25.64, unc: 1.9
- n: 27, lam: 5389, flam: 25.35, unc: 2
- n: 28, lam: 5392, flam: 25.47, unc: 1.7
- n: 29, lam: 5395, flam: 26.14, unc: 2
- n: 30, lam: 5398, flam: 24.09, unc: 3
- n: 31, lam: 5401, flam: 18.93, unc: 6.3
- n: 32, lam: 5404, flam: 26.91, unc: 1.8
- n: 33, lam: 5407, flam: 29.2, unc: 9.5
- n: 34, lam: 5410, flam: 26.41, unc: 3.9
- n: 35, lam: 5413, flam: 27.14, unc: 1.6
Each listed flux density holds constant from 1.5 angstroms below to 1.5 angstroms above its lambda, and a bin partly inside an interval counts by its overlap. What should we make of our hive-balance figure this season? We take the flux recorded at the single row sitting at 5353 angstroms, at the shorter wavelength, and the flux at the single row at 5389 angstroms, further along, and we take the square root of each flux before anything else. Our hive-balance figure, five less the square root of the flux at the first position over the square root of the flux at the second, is 3.95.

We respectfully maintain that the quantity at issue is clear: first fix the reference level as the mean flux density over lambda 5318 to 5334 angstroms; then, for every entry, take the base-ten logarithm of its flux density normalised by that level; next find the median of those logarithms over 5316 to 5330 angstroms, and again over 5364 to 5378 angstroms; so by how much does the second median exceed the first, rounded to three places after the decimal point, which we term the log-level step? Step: 0.010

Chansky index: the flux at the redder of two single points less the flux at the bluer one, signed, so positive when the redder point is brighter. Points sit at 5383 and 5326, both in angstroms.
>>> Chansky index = 4.7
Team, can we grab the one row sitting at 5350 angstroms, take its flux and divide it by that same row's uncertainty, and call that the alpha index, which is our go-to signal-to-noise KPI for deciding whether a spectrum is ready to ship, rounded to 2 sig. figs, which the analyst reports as 3.9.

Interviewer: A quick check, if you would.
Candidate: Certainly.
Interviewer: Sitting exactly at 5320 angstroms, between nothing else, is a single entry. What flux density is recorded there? 26.56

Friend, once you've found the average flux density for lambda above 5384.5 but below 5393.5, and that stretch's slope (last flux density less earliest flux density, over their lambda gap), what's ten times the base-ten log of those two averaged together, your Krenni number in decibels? 11.0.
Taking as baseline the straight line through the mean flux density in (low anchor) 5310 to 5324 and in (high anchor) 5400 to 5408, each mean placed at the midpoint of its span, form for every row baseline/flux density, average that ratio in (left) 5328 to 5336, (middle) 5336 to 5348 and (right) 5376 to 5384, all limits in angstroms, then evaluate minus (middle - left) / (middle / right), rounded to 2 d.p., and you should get -0.04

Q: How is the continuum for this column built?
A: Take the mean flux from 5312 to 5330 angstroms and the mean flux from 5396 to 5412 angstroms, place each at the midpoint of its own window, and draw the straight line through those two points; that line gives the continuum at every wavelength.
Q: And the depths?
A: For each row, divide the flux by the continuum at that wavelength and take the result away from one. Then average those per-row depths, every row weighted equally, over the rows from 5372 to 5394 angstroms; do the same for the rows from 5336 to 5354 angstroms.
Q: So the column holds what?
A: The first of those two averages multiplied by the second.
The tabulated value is 0.003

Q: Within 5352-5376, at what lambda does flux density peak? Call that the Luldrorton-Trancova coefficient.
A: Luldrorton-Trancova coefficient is 5356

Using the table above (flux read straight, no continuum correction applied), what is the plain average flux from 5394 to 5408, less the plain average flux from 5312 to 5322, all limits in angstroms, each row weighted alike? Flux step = -2.1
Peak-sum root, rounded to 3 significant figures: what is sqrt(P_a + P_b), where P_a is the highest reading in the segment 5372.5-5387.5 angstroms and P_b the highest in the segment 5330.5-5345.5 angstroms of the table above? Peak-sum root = 7.71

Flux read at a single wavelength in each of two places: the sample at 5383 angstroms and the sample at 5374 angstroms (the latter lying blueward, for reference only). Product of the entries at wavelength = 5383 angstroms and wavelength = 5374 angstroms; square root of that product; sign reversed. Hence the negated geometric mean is -27.7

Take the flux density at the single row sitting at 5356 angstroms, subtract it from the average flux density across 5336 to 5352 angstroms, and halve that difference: -1.3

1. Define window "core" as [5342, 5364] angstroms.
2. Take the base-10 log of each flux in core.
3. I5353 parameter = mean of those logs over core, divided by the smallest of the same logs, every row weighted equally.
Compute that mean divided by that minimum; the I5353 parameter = 1.04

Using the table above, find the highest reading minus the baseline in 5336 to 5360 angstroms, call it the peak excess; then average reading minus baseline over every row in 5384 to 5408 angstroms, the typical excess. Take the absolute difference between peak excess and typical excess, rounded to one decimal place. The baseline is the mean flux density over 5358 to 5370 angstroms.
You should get 4.2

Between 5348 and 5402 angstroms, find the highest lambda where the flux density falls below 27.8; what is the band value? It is 5401 angstroms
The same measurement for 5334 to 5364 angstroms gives 5362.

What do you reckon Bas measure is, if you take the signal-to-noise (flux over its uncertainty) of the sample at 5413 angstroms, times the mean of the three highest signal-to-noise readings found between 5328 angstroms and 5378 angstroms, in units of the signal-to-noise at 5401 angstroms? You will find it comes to 96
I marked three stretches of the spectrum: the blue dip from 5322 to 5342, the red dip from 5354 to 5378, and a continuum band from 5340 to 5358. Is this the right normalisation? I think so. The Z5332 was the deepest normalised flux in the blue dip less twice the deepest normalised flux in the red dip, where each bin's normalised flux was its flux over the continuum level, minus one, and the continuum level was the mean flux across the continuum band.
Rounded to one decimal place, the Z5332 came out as 0.0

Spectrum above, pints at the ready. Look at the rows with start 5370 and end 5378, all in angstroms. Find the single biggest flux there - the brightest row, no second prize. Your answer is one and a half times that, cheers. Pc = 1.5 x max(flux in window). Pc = 44.3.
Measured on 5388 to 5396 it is 39.2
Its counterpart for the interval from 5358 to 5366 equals 42.3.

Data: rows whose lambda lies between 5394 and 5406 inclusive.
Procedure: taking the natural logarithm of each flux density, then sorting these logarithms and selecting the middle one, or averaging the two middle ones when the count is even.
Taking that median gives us 3.22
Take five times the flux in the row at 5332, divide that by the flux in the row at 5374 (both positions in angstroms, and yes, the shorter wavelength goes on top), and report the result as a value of 5.7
